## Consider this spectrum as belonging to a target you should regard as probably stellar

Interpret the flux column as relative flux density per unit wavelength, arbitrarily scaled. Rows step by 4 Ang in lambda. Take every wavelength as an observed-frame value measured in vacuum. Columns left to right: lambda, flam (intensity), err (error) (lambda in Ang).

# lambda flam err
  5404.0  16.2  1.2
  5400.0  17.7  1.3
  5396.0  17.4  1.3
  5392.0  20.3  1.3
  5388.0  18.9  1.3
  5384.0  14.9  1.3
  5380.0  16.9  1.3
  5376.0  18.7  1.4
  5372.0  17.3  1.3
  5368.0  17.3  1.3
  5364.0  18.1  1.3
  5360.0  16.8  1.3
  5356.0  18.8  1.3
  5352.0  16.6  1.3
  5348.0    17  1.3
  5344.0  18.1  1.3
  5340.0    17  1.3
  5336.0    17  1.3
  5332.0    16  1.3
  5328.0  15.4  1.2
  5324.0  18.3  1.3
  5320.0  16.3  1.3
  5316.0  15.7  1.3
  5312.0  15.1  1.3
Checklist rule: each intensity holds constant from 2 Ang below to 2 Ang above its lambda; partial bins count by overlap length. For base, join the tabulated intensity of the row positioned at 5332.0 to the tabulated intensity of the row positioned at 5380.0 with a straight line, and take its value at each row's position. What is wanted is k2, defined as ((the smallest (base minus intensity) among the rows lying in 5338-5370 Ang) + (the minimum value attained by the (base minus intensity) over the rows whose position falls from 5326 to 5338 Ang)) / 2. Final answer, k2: -1.64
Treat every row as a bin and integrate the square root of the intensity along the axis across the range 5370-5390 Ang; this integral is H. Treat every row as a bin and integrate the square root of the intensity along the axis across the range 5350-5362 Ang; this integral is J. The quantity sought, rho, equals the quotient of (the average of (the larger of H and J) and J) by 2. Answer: 33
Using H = 83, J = 50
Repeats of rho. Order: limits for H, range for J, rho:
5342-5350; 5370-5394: 51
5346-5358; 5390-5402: 26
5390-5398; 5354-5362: 17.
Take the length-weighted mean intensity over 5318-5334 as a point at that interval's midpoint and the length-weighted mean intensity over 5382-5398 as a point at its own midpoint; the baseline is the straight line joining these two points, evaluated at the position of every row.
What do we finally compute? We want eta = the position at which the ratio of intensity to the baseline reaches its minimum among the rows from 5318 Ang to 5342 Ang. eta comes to 5328.0 Ang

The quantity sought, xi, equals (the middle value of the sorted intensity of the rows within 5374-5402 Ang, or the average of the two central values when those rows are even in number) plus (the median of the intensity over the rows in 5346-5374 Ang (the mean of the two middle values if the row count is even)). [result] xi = 35.0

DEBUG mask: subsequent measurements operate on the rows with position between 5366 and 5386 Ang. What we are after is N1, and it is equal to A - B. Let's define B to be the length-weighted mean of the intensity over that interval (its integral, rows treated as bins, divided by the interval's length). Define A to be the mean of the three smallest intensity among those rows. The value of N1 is -0.65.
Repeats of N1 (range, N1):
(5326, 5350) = -0.62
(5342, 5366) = -0.77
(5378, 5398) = -1.28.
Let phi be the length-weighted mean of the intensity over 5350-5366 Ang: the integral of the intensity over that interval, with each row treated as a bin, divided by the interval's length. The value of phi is 17.6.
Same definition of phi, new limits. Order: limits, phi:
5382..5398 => 17.9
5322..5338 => 16.7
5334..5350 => 17.3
